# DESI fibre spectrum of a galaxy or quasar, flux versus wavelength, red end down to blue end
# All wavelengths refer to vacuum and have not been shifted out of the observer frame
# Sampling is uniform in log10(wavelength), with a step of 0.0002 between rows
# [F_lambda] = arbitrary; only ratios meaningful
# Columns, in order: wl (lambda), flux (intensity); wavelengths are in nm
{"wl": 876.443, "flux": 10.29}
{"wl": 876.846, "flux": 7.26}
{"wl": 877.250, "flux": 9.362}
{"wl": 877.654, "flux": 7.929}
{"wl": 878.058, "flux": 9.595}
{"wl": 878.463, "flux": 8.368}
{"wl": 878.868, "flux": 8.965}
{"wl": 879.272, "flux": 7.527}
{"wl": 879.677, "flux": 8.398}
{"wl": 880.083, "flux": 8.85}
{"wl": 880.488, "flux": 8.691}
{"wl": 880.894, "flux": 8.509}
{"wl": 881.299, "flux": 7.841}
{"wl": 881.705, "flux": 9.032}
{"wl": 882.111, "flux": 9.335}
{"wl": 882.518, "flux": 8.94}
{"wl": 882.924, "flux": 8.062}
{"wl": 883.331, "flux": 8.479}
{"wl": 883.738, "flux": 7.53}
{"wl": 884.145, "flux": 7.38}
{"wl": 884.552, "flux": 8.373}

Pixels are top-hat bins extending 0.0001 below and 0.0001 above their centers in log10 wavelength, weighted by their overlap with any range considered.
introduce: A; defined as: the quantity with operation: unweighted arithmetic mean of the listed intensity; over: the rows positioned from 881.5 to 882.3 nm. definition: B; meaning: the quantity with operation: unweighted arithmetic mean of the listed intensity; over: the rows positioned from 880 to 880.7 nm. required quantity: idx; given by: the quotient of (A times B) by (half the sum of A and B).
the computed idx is 9.0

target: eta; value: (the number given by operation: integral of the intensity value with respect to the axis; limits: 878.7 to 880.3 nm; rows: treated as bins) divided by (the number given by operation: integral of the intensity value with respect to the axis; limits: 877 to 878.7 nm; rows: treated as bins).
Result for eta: 0.905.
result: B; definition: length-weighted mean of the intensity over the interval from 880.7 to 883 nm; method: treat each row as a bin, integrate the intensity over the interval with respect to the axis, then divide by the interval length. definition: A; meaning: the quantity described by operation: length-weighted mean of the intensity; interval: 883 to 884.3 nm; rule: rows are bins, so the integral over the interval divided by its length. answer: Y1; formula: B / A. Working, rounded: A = 7.8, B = 8.7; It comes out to 1.10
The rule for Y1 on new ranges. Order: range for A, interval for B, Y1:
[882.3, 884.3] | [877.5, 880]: 1.05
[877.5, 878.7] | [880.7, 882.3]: 1.00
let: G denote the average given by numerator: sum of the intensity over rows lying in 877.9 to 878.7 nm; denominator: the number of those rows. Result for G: 9.0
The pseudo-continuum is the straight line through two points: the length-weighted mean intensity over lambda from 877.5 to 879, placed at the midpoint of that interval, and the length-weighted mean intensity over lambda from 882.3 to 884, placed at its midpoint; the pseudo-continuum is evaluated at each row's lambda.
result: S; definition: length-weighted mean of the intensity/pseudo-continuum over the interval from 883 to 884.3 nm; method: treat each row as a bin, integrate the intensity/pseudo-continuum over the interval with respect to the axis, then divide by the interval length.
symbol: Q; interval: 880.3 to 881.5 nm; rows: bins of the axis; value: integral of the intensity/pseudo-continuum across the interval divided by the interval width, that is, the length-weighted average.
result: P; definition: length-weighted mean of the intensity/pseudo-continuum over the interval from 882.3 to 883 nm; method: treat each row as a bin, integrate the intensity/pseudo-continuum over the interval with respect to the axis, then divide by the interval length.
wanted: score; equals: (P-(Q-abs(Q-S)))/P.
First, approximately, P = 1.04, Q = 0.99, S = 0.96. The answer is 0.078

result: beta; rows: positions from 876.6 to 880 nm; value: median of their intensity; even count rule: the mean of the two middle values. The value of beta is 8.38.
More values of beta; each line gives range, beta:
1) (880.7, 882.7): 8.94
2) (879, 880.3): 8.40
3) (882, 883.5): 8.71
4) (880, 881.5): 8.60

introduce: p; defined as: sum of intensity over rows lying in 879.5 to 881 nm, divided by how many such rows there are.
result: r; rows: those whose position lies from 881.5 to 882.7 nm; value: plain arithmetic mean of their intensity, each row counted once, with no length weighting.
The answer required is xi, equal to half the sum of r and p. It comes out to 8.9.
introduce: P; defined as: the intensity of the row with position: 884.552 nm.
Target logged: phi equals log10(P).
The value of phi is 0.923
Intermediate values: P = 8.373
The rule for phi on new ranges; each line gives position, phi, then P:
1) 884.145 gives 0.868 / 7.38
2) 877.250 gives 0.971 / 9.362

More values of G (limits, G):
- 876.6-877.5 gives 8.3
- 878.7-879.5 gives 8.2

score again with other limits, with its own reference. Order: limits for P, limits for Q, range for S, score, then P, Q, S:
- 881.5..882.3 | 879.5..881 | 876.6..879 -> 0.107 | 1.10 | 1.01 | 0.98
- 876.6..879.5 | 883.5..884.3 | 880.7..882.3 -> 0.167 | 0.97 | 0.92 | 1.03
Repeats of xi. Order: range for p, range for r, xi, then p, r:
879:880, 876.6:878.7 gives 8.2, 7.96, 8.50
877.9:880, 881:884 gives 8.5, 8.57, 8.46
